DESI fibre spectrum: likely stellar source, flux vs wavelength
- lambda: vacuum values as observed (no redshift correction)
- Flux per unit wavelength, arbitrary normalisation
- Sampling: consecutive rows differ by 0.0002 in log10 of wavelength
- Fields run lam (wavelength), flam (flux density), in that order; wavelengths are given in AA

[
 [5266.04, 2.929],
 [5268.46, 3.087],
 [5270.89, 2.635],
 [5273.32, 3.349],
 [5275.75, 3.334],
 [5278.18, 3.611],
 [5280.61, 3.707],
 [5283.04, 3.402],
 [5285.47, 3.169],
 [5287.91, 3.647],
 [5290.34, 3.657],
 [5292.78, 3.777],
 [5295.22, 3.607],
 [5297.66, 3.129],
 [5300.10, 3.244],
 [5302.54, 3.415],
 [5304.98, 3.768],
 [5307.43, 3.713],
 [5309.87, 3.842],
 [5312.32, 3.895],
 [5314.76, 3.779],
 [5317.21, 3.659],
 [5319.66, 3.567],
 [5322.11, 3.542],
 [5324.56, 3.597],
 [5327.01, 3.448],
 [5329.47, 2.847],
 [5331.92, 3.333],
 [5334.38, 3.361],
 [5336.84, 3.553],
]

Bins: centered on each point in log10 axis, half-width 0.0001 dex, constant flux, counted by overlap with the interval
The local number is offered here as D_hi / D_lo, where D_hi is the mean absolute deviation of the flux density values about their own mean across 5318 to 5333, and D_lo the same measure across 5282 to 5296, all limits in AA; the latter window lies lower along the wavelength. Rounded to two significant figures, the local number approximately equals 1.2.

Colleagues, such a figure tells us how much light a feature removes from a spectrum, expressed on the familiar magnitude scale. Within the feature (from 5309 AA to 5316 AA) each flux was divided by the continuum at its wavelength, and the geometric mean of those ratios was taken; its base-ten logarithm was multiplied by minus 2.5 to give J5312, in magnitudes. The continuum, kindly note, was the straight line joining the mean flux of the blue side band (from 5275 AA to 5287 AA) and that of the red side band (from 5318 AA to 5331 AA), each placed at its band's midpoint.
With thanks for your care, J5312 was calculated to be -0.13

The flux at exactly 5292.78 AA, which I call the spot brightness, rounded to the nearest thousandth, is 3.777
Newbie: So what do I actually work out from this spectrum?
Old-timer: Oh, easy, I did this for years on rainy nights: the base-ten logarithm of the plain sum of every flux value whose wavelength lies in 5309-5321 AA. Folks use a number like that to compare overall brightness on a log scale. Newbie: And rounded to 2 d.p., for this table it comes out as 1.27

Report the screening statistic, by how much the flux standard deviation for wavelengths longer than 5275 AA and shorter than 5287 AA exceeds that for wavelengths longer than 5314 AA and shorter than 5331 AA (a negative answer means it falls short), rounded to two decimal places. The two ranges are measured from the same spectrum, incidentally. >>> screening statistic -0.09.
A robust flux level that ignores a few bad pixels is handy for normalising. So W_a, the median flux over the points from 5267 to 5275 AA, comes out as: 3.09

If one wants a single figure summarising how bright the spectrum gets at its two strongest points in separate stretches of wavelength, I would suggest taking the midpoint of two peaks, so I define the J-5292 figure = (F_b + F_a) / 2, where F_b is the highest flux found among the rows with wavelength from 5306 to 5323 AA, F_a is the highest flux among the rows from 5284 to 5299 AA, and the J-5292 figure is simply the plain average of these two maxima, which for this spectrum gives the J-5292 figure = 3.84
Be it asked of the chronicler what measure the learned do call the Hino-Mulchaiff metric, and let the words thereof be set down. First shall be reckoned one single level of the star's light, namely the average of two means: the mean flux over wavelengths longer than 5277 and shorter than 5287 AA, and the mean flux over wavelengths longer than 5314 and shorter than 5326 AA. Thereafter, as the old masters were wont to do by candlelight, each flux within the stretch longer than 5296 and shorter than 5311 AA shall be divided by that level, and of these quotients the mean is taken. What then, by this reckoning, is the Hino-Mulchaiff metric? 0.99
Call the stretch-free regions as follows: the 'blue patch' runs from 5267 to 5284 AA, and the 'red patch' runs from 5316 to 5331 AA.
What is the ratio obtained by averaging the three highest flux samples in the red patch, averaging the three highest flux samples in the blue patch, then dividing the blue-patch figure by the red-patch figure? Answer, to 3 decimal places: 0.990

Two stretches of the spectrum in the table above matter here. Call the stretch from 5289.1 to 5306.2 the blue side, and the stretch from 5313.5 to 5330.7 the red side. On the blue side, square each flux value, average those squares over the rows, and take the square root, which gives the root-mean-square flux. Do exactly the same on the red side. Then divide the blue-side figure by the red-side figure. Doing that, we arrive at 1.01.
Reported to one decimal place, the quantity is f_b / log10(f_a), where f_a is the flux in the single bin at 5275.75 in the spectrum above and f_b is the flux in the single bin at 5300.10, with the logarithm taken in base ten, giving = 6.2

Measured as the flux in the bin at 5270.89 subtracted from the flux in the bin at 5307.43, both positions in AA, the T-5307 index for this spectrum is 1.1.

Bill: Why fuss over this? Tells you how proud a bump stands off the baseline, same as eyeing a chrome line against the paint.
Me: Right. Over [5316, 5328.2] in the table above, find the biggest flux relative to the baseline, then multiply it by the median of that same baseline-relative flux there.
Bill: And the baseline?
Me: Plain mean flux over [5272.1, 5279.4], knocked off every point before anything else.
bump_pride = 0.031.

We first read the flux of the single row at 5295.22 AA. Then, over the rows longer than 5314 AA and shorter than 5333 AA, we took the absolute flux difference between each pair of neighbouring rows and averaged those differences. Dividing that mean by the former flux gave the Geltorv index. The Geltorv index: 0.061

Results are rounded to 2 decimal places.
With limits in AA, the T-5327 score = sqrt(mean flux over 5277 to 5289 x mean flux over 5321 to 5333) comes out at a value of 3.43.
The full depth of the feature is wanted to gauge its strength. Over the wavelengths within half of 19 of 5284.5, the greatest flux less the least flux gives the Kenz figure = 0.61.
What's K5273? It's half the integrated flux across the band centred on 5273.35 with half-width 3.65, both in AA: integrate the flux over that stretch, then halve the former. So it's 11.3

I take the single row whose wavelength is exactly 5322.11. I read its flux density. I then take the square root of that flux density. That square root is 1.88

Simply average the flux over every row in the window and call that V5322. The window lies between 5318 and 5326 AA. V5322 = 3.57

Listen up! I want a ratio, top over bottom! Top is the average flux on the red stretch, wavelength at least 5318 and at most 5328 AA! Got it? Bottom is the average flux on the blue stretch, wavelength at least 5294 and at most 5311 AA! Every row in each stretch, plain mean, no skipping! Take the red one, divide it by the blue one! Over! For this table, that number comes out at 1.00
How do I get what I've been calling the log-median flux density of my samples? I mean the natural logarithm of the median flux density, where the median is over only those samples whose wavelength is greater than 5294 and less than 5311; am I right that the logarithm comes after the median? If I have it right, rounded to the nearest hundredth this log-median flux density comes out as 1.28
